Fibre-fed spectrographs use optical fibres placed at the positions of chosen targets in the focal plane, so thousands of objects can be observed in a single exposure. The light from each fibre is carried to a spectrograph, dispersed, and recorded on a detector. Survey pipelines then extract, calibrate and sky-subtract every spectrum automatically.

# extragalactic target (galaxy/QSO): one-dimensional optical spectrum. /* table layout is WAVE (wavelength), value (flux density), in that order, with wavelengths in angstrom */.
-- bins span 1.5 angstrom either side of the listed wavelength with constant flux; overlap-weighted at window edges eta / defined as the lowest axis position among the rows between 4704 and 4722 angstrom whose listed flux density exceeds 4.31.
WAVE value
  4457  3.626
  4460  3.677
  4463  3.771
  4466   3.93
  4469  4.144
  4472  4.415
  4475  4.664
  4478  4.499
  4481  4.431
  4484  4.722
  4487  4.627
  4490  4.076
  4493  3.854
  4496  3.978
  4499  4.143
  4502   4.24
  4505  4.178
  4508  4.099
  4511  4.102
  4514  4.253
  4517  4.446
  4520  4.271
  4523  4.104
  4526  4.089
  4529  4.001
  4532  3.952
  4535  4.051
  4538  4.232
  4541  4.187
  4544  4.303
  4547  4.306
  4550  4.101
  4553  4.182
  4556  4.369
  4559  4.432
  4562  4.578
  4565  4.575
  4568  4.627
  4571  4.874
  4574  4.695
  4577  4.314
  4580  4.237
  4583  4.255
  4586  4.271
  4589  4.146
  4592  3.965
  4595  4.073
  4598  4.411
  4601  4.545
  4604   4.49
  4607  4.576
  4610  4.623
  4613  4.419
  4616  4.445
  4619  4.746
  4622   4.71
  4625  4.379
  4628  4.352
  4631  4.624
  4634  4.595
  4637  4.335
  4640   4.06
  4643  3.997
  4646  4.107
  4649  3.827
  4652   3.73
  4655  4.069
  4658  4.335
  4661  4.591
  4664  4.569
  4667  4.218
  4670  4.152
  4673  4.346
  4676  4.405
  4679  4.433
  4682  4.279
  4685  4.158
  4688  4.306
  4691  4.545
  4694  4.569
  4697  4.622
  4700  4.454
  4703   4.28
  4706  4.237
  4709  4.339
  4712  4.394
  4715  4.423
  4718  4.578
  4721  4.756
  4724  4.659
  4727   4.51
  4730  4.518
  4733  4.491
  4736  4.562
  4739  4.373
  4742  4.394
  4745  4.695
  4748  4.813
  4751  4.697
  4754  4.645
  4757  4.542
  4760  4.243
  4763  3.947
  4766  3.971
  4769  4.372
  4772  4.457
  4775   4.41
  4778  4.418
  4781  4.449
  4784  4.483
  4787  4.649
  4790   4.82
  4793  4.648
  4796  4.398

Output 4709 angstrom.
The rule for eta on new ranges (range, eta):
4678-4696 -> 4679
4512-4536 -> 4517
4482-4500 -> 4484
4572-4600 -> 4574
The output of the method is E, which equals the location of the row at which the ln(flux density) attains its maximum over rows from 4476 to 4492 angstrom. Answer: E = 4484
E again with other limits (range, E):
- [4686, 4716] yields 4697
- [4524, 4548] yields 4547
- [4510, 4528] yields 4517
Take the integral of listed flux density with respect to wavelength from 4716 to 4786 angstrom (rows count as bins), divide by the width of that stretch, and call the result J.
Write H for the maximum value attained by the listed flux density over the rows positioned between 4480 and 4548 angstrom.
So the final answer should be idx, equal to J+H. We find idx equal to 9.20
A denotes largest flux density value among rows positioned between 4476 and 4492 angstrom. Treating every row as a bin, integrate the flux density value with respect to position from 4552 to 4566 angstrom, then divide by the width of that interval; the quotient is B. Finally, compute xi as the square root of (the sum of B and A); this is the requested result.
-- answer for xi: 3.03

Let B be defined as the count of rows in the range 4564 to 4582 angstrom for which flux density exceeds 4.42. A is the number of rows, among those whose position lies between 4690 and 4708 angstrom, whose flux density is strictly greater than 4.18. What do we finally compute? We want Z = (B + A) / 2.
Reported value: 5.0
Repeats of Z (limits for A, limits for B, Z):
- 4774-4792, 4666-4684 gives 3.5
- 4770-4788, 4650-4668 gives 4.0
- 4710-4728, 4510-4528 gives 3.5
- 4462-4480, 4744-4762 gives 4.0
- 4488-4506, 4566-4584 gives 2.0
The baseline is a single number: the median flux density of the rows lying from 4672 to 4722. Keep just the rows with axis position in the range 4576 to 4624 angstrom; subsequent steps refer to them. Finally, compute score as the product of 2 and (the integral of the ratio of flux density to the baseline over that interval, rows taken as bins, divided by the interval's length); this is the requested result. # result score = 1.99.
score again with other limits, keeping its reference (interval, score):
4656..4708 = 1.99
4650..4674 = 1.93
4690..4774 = 2.03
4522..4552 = 1.88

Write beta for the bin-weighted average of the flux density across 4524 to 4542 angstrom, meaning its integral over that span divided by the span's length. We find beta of 4.08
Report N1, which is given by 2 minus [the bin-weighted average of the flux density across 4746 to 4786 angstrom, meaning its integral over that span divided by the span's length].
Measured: -2.43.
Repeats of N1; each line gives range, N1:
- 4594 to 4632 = -2.50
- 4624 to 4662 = -2.22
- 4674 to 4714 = -2.39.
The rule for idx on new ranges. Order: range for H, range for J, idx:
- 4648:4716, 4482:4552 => 8.81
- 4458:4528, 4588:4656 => 9.04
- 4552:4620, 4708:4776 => 9.34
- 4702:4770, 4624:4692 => 9.09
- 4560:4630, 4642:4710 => 9.16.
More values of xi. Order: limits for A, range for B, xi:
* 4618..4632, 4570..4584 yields 3.04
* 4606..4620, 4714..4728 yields 3.06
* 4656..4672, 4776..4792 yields 3.03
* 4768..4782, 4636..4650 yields 2.92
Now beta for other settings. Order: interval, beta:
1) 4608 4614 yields 4.53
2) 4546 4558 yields 4.24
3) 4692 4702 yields 4.53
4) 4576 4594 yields 4.19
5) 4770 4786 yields 4.45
